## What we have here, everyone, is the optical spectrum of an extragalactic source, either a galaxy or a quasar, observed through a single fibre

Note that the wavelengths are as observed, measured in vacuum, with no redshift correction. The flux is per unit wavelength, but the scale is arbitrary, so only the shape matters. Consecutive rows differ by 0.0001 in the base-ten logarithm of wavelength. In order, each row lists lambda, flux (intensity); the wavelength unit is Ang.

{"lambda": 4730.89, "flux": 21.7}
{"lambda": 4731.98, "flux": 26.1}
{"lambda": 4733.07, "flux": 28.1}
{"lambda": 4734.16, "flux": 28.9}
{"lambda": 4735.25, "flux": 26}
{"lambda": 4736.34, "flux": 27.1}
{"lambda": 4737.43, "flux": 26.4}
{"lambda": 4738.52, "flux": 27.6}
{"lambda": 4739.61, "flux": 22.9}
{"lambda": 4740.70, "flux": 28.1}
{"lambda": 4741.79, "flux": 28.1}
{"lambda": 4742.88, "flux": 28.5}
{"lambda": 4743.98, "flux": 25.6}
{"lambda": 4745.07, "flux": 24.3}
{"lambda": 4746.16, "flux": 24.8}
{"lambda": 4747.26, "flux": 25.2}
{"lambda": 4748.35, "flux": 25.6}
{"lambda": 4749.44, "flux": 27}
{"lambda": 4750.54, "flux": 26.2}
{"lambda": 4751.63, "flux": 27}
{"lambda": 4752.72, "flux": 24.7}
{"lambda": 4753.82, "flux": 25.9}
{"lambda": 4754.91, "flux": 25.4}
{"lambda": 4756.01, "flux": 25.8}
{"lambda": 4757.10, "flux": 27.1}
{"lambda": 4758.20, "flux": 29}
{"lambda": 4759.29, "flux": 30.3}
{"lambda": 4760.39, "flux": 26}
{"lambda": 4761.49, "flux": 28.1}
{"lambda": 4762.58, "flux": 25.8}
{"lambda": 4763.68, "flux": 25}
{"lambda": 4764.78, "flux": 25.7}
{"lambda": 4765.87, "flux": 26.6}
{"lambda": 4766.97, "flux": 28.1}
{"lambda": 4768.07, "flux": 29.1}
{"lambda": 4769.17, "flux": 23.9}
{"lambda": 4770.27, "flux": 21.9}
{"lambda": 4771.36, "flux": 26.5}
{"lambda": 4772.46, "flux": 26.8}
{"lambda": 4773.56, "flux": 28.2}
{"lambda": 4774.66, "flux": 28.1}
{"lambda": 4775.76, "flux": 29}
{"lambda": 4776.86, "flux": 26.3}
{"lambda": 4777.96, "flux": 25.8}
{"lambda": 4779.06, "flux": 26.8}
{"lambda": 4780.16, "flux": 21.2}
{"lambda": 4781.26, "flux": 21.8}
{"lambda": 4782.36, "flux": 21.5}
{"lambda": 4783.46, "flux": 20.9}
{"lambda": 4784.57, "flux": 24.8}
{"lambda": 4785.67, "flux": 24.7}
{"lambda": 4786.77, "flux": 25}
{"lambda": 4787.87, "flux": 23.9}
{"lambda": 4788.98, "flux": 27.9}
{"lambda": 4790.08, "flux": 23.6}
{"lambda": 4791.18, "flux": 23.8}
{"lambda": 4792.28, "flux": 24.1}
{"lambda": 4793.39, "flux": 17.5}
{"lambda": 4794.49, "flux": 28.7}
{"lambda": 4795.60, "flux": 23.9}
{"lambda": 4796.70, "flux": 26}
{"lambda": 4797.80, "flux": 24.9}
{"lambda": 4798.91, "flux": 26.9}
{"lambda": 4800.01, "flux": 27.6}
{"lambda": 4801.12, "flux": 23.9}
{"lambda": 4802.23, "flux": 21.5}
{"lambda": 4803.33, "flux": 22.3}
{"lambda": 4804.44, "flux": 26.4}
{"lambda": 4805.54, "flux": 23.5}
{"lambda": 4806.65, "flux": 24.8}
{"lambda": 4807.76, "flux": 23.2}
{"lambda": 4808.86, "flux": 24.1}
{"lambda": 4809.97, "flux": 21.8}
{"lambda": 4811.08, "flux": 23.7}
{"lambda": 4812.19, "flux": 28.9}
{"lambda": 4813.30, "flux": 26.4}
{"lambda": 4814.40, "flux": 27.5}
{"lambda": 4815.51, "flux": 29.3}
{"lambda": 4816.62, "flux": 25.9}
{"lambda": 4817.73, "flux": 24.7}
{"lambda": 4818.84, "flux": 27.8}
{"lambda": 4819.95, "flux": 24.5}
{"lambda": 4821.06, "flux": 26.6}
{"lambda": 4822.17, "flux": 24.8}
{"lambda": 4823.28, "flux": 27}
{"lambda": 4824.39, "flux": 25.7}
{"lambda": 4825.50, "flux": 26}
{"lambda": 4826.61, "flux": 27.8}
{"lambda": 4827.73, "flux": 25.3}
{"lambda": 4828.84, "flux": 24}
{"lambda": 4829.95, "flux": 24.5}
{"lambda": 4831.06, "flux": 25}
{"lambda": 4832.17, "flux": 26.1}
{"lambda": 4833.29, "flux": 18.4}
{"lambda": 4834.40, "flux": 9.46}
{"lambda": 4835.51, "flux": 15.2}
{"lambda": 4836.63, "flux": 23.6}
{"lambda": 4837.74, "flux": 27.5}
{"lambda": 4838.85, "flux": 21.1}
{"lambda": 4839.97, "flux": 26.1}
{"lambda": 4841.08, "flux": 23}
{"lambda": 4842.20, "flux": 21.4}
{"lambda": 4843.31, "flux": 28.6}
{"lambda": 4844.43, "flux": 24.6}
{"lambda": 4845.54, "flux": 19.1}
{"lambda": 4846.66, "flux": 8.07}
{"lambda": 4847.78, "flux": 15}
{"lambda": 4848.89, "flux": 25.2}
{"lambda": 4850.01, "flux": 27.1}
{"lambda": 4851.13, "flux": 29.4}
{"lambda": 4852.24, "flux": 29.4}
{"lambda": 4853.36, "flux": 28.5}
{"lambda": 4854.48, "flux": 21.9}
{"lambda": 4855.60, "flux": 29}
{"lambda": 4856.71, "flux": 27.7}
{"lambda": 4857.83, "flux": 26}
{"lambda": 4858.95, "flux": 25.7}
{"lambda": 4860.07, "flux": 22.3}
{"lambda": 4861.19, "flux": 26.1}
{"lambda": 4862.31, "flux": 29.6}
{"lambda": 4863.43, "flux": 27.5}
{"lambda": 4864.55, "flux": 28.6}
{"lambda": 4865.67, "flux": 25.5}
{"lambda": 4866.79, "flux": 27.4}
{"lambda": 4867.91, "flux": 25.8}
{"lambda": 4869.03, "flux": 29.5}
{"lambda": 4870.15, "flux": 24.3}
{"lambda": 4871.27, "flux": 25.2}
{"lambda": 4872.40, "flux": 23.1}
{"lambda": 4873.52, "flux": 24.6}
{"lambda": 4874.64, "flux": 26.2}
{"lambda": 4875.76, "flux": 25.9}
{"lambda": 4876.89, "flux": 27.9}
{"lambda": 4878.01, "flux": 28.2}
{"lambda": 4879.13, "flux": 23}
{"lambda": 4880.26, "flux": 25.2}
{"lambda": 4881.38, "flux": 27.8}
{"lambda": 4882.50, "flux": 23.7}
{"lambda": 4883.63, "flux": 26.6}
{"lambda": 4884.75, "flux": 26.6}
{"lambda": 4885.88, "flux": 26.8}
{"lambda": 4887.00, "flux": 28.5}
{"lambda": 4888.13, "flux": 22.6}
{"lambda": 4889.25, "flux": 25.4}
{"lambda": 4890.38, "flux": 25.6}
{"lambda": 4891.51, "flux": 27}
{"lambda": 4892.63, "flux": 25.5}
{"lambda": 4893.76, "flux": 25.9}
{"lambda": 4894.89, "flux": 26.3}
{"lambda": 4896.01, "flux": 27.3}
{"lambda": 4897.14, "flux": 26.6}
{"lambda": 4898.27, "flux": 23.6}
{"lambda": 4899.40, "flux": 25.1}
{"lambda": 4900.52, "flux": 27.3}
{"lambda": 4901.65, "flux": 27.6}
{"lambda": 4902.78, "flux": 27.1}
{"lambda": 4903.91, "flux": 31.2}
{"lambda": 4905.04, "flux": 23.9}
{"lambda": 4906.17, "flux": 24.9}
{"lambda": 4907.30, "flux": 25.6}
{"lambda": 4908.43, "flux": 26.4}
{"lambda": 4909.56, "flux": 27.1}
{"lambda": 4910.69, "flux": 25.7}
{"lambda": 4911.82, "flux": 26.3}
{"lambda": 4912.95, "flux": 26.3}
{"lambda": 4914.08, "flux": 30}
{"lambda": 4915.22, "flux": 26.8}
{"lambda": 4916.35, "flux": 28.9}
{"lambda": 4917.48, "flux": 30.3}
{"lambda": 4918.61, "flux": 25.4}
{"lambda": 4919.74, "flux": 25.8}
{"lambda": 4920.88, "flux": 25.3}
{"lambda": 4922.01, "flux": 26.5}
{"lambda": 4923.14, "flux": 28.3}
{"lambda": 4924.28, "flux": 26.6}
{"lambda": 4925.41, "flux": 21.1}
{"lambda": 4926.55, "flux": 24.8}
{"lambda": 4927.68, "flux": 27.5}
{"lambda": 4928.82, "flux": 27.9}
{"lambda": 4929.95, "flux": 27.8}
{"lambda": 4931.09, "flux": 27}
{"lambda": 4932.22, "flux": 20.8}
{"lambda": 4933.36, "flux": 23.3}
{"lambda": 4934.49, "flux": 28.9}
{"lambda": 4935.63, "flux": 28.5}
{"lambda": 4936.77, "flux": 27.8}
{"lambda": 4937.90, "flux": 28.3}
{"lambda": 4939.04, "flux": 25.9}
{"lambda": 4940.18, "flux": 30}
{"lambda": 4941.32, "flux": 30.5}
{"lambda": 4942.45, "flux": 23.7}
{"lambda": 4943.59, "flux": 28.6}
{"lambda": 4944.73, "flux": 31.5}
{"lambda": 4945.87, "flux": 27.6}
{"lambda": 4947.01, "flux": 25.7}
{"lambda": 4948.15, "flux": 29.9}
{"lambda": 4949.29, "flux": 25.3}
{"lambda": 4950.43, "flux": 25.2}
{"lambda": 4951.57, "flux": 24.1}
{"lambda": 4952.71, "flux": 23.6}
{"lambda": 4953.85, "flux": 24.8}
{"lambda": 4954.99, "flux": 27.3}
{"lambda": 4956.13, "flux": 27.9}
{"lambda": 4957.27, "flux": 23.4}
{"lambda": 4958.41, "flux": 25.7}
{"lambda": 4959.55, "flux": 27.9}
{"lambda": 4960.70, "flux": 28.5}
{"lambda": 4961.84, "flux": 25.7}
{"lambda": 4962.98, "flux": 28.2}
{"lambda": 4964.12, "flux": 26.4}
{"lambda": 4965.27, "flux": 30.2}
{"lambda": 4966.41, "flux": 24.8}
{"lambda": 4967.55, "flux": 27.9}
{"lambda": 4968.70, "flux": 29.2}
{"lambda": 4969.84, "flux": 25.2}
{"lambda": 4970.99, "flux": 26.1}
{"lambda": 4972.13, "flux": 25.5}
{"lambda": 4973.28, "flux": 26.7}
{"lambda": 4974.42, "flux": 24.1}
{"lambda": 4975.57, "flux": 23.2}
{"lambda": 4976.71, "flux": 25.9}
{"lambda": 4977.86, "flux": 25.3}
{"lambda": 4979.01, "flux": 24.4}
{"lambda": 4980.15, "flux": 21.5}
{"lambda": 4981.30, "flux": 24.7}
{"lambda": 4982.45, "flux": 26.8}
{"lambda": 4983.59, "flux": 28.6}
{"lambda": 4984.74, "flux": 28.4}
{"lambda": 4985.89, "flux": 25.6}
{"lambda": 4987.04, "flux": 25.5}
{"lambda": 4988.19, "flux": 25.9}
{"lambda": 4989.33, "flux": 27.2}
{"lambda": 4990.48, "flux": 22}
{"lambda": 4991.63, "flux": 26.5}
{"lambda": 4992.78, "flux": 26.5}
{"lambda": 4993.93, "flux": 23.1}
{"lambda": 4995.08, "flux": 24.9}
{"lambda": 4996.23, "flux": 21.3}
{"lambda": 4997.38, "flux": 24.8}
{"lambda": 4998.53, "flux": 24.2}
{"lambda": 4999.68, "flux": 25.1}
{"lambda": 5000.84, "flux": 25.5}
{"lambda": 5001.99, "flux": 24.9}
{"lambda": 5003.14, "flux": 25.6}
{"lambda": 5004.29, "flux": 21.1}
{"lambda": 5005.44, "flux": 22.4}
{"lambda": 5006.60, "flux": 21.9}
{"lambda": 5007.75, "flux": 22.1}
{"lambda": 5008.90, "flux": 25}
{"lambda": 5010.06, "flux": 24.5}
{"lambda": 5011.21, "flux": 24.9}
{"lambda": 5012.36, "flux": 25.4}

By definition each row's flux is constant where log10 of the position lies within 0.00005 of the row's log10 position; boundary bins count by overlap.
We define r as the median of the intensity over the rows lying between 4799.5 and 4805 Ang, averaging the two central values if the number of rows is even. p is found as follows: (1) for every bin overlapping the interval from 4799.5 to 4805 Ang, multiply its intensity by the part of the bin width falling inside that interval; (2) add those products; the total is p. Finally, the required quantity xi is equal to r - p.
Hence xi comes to -110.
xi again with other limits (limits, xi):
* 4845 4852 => -125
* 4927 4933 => -129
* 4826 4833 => -151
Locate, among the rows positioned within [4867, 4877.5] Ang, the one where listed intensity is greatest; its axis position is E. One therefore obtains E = 4869.03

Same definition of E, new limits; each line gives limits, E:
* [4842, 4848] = 4843.31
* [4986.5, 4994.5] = 4989.33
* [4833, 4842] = 4837.74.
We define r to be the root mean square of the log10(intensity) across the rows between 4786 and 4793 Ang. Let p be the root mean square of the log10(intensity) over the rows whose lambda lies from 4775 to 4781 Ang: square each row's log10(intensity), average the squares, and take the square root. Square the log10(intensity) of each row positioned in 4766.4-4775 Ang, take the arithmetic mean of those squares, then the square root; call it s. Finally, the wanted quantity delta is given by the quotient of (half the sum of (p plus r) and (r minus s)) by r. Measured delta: 0.995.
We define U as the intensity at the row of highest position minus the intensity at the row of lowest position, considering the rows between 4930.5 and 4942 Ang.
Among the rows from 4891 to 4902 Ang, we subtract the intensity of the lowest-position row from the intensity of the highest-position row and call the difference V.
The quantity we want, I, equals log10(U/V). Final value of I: 0.8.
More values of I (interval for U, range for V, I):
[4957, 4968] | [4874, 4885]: 1.1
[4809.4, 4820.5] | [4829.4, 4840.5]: 0.2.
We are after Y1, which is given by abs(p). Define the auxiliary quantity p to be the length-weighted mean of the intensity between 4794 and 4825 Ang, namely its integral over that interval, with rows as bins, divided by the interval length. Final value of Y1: 25.4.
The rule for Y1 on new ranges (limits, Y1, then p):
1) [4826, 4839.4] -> 22.3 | 22.35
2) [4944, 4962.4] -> 26.5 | 26.52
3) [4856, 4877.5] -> 26.3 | 26.29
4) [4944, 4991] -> 26.2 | 26.19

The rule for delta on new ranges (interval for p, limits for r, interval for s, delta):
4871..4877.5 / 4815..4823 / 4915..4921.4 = 0.991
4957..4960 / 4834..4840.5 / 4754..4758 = 0.997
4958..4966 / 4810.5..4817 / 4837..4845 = 1.017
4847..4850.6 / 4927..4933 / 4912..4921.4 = 0.967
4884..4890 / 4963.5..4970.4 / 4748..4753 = 0.999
